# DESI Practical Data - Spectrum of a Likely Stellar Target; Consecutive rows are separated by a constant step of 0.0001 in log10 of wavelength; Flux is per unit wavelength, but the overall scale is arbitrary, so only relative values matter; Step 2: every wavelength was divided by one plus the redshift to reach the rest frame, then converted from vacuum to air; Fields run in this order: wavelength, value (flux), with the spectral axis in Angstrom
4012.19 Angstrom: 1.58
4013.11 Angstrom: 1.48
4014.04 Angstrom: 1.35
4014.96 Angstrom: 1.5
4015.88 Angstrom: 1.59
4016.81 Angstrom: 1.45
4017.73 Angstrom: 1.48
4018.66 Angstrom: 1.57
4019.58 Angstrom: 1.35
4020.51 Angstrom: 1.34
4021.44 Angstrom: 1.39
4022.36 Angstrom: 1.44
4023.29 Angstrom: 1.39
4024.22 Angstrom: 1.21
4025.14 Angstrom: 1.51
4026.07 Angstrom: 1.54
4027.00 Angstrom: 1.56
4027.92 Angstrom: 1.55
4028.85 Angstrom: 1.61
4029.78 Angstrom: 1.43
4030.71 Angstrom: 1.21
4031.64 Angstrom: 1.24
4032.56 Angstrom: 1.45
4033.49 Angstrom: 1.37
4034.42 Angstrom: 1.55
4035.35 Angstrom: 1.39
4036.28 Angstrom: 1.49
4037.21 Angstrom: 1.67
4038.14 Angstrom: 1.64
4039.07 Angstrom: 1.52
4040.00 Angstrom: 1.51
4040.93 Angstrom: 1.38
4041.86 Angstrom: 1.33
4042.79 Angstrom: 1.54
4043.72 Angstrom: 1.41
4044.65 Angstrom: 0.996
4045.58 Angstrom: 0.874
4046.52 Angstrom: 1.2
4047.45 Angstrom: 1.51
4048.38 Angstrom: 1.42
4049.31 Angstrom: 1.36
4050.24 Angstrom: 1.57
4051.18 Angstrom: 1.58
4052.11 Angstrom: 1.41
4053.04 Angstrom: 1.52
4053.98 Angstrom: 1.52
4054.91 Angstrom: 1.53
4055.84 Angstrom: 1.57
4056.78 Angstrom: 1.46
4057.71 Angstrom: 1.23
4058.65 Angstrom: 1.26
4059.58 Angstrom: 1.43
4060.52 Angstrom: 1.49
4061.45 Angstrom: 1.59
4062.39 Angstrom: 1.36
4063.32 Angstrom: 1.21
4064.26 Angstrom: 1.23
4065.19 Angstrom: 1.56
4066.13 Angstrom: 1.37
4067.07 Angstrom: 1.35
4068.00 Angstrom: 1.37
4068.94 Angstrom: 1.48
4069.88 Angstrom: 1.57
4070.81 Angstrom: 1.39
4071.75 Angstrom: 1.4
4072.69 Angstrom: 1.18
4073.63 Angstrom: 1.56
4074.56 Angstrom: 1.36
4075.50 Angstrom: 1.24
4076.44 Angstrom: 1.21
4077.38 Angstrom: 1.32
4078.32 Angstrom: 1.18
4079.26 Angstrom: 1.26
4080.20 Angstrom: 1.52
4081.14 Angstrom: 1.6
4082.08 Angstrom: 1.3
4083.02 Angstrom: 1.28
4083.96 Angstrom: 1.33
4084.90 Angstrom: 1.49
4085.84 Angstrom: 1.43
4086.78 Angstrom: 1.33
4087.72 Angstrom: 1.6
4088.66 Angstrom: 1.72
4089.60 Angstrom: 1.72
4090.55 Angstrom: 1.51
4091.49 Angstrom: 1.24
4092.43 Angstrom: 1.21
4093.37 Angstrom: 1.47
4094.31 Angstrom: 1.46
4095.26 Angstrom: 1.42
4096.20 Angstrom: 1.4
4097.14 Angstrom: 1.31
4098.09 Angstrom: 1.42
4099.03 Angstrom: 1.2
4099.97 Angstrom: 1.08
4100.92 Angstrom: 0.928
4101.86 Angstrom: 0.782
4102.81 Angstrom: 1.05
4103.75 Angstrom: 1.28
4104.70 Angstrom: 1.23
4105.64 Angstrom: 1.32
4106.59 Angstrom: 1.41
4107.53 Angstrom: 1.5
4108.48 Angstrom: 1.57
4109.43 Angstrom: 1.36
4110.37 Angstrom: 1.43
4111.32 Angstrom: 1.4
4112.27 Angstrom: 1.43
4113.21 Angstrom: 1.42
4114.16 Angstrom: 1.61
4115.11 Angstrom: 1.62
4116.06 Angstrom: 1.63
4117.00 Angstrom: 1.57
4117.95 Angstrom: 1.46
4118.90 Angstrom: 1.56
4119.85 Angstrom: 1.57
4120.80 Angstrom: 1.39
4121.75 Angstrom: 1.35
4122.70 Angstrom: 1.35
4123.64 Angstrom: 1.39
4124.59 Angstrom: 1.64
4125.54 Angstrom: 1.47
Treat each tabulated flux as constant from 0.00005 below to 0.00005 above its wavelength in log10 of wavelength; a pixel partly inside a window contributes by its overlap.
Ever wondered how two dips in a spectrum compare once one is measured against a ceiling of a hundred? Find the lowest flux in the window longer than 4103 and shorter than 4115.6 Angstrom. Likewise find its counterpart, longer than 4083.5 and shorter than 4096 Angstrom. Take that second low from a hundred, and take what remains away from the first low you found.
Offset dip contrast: -97.6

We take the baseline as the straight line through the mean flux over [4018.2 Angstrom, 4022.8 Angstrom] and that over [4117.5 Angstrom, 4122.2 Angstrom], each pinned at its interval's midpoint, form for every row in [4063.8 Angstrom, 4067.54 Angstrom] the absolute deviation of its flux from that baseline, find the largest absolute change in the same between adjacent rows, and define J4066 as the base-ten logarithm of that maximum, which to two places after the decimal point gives -1.05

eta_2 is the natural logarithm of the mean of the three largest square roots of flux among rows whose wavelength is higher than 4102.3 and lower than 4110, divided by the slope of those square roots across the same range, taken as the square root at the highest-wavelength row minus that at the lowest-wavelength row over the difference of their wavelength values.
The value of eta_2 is 4.0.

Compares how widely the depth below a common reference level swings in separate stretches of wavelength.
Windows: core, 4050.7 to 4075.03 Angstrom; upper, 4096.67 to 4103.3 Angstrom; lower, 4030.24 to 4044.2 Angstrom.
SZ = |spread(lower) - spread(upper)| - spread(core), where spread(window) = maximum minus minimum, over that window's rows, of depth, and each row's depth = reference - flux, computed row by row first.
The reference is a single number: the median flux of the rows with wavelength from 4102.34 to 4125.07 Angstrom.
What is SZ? -0.23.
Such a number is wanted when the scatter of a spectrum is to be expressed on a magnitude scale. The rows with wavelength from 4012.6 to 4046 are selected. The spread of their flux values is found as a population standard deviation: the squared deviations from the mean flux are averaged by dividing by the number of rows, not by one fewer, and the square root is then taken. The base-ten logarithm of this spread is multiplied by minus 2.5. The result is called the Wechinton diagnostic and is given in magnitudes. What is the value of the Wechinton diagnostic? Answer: 1.97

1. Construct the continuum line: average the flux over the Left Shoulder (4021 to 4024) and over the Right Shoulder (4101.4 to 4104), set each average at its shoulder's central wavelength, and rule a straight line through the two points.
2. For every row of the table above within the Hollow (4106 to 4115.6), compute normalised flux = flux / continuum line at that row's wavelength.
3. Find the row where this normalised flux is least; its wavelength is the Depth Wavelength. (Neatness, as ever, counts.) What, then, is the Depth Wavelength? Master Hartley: 4109.43 Angstrom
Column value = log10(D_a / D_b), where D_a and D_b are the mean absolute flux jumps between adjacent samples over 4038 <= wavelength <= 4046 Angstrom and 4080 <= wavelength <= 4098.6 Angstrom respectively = 0.11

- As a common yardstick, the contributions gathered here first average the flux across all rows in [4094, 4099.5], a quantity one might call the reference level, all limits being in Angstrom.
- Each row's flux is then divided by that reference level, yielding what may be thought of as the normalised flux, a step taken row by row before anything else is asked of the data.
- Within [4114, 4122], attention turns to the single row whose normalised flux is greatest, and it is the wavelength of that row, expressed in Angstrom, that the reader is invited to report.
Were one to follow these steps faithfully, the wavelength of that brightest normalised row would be 4116.06 Angstrom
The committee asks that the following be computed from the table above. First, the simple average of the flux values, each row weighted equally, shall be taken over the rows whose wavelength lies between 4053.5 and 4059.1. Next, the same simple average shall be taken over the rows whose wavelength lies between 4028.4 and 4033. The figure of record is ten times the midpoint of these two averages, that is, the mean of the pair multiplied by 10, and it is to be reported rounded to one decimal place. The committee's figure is 14.1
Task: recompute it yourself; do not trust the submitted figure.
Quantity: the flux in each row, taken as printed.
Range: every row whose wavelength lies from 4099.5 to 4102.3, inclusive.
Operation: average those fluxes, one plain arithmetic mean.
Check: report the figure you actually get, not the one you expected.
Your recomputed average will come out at 0.93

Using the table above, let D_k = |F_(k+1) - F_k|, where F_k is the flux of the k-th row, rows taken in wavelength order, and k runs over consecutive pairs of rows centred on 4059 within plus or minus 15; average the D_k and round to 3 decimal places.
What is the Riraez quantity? 0.133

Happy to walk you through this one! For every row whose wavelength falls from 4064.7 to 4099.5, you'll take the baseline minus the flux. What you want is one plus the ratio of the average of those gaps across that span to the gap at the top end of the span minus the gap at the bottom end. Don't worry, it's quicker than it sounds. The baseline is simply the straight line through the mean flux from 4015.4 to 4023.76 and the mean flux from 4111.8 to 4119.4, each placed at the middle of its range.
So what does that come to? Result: 1.3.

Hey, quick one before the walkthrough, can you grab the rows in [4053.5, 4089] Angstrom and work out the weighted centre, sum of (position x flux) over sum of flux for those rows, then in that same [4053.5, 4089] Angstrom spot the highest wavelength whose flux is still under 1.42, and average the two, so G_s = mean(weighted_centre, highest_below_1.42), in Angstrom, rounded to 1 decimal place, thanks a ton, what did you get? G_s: 4079.0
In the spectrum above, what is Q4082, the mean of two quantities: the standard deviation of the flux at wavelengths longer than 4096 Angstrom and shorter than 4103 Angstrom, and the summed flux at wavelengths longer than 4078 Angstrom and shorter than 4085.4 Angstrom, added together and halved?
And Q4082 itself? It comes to 5.59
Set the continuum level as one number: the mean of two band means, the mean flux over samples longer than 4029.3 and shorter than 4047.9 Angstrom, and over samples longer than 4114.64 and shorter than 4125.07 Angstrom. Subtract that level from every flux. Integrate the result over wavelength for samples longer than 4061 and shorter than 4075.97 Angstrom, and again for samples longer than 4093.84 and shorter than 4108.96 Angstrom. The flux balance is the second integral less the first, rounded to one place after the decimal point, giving -1.8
